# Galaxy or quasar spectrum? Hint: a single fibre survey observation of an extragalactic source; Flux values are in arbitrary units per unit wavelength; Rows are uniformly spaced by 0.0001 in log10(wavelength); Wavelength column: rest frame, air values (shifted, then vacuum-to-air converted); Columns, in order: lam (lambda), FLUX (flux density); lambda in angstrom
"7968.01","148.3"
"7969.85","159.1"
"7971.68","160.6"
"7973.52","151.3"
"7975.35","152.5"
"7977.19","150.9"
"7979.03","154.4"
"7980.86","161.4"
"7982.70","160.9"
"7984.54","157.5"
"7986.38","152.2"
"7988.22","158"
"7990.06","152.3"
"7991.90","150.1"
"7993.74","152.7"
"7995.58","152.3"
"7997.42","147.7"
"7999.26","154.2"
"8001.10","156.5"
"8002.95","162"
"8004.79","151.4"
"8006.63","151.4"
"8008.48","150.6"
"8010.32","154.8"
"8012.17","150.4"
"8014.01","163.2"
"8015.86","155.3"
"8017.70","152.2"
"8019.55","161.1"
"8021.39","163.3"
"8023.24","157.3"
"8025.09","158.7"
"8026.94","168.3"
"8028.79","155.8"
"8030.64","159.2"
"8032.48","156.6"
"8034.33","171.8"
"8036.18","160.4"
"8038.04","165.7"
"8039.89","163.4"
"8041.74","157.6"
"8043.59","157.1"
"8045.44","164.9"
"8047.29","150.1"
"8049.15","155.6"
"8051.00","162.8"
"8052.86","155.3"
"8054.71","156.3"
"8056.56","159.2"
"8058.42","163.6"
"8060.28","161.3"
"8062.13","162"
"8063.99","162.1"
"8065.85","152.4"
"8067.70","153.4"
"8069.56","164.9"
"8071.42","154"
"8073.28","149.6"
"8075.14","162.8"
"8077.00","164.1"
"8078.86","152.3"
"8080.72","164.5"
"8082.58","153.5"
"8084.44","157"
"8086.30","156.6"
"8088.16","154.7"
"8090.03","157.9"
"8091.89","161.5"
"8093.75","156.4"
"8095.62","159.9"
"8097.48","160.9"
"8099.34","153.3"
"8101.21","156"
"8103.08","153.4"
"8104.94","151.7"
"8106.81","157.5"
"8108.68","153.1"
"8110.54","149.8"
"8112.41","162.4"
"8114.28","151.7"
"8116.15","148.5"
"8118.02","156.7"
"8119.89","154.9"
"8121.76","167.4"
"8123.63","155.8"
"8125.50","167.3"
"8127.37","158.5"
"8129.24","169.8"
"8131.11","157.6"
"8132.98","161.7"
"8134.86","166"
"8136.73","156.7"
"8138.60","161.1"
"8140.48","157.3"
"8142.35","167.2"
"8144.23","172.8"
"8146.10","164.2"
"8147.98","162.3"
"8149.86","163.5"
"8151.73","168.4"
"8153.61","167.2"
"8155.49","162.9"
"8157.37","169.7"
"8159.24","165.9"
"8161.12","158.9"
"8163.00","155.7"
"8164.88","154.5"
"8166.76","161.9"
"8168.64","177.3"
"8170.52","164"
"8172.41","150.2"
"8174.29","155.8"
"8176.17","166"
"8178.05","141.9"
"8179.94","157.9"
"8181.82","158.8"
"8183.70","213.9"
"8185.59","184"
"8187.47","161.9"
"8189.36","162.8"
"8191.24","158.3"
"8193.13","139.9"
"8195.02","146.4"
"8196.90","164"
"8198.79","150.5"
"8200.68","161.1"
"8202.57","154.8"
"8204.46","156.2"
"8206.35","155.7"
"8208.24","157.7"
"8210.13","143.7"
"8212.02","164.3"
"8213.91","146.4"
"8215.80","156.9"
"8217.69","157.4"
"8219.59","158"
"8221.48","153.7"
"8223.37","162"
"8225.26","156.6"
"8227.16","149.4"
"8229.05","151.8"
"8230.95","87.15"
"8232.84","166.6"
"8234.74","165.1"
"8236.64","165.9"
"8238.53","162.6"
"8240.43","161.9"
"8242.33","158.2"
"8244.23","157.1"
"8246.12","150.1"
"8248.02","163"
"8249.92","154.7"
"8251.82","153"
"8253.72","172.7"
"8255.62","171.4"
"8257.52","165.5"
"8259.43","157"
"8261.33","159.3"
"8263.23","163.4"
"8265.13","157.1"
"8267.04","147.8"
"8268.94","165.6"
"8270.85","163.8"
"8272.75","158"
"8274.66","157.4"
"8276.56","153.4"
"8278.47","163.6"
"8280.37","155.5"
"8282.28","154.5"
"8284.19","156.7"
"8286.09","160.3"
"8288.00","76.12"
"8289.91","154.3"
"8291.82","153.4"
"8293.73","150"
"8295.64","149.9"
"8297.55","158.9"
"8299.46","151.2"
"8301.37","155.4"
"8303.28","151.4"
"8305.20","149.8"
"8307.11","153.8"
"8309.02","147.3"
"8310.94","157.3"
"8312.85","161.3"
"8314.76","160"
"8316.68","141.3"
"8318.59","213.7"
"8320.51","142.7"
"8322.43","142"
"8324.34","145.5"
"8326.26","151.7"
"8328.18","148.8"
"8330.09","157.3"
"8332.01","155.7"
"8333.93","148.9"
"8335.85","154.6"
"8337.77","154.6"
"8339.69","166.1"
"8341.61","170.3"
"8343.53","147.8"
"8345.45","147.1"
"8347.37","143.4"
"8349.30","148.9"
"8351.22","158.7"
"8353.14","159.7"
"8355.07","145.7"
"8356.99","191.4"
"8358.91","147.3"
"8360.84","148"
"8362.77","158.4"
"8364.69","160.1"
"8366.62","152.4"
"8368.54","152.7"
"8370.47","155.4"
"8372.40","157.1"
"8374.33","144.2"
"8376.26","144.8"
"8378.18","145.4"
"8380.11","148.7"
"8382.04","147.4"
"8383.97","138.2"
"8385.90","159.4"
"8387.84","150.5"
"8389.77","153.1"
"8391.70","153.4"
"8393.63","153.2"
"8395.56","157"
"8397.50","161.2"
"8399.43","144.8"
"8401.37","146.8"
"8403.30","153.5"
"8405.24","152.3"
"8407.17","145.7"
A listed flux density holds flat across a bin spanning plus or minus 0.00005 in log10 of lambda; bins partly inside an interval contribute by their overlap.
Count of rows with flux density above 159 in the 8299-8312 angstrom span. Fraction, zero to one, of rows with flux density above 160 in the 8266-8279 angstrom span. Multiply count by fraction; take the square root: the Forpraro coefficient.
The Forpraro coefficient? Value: 0.0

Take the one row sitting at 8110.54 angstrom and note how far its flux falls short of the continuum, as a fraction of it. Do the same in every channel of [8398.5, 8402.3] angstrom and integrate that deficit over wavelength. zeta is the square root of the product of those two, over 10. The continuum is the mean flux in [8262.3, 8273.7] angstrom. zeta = 0.014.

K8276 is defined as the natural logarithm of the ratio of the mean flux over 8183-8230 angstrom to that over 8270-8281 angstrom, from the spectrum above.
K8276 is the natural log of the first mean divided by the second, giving 0.00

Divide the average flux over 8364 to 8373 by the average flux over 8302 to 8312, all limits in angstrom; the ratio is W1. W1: 1.02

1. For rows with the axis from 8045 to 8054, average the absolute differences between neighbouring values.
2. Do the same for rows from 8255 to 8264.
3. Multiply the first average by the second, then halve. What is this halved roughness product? 23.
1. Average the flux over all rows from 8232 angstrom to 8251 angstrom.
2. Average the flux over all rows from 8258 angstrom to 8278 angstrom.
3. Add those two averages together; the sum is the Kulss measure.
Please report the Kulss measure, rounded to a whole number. 319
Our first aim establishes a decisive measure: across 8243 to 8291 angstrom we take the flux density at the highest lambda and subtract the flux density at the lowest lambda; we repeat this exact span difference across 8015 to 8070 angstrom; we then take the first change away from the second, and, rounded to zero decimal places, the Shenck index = 12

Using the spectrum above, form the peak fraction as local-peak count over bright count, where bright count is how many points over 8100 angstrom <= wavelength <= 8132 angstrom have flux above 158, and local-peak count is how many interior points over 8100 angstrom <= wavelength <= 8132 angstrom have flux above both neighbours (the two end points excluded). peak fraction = 1.20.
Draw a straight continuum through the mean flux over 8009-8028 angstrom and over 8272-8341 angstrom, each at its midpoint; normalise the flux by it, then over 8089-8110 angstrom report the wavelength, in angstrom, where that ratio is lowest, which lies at 8104.94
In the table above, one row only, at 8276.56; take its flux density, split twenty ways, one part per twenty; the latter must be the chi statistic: 7.7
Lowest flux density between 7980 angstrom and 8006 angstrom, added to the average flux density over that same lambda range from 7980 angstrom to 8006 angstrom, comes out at 303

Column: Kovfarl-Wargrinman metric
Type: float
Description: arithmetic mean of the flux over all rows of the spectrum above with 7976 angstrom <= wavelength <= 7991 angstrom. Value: 156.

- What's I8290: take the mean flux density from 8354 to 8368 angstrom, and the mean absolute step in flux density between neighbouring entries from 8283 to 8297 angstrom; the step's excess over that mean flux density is -129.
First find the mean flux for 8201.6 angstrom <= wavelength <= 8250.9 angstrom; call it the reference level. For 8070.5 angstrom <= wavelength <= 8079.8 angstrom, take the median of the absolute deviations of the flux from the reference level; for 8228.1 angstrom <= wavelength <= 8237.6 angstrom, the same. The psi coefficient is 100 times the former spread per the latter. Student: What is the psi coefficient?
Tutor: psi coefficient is 43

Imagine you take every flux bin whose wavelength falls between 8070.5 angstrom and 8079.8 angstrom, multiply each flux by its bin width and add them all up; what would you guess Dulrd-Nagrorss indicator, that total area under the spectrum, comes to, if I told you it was 1456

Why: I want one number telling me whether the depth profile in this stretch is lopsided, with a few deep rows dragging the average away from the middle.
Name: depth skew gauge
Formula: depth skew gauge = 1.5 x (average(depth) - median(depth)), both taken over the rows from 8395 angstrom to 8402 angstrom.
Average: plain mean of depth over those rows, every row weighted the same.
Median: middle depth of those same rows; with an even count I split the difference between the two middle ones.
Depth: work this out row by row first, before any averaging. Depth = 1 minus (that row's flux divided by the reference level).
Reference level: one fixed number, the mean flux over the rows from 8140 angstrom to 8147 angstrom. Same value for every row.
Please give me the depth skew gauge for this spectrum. -0.005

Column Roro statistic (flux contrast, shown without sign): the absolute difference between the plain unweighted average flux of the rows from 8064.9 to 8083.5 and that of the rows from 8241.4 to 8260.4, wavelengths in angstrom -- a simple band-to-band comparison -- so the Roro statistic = 3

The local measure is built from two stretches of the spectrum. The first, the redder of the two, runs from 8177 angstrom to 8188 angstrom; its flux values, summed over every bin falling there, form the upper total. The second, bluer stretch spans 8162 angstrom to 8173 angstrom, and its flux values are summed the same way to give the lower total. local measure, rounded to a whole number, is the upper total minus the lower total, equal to 55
